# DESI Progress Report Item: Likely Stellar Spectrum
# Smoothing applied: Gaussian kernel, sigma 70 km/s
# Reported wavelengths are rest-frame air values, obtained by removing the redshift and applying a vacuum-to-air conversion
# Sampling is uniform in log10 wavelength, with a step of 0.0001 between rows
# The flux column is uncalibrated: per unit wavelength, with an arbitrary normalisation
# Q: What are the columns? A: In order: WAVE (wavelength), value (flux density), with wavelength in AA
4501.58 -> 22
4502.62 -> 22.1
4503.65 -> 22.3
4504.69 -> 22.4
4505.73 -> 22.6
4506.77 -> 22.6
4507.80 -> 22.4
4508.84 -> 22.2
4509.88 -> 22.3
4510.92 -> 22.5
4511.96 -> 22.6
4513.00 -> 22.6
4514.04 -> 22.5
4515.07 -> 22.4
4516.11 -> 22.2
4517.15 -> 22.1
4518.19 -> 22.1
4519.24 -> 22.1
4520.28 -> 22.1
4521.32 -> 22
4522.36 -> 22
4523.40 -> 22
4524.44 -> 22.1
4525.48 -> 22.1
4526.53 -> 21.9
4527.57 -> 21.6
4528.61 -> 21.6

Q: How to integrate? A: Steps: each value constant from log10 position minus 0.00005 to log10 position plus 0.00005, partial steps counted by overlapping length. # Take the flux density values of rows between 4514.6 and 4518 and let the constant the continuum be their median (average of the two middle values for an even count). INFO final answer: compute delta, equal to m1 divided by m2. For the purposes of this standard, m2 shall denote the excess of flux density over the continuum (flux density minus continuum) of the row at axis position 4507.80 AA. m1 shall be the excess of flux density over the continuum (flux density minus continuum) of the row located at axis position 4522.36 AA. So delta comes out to -1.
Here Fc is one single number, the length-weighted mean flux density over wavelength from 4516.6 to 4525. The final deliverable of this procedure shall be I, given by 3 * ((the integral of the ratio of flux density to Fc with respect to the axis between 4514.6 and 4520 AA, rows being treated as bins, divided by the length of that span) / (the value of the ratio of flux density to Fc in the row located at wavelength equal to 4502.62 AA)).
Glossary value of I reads 3.01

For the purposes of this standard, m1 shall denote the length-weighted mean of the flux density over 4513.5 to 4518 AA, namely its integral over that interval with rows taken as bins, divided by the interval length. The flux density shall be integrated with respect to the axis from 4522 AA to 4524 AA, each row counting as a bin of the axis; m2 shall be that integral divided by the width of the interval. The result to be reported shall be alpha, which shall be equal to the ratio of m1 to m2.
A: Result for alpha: 1.013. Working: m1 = 22.3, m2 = 22.0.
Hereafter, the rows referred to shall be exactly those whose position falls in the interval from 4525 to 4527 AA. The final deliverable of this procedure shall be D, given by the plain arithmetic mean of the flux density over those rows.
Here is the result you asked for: 22.00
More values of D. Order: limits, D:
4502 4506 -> 22.35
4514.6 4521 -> 22.17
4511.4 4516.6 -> 22.46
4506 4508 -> 22.50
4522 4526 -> 22.05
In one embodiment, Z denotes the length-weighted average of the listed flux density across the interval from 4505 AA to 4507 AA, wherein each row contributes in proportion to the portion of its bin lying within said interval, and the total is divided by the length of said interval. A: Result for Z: 22.52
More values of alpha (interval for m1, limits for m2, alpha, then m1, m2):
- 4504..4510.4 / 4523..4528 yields 1.021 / 22.4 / 21.9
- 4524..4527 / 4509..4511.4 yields 0.984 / 22.0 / 22.3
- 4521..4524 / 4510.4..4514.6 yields 0.976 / 22.0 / 22.6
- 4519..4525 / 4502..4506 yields 0.989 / 22.1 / 22.3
